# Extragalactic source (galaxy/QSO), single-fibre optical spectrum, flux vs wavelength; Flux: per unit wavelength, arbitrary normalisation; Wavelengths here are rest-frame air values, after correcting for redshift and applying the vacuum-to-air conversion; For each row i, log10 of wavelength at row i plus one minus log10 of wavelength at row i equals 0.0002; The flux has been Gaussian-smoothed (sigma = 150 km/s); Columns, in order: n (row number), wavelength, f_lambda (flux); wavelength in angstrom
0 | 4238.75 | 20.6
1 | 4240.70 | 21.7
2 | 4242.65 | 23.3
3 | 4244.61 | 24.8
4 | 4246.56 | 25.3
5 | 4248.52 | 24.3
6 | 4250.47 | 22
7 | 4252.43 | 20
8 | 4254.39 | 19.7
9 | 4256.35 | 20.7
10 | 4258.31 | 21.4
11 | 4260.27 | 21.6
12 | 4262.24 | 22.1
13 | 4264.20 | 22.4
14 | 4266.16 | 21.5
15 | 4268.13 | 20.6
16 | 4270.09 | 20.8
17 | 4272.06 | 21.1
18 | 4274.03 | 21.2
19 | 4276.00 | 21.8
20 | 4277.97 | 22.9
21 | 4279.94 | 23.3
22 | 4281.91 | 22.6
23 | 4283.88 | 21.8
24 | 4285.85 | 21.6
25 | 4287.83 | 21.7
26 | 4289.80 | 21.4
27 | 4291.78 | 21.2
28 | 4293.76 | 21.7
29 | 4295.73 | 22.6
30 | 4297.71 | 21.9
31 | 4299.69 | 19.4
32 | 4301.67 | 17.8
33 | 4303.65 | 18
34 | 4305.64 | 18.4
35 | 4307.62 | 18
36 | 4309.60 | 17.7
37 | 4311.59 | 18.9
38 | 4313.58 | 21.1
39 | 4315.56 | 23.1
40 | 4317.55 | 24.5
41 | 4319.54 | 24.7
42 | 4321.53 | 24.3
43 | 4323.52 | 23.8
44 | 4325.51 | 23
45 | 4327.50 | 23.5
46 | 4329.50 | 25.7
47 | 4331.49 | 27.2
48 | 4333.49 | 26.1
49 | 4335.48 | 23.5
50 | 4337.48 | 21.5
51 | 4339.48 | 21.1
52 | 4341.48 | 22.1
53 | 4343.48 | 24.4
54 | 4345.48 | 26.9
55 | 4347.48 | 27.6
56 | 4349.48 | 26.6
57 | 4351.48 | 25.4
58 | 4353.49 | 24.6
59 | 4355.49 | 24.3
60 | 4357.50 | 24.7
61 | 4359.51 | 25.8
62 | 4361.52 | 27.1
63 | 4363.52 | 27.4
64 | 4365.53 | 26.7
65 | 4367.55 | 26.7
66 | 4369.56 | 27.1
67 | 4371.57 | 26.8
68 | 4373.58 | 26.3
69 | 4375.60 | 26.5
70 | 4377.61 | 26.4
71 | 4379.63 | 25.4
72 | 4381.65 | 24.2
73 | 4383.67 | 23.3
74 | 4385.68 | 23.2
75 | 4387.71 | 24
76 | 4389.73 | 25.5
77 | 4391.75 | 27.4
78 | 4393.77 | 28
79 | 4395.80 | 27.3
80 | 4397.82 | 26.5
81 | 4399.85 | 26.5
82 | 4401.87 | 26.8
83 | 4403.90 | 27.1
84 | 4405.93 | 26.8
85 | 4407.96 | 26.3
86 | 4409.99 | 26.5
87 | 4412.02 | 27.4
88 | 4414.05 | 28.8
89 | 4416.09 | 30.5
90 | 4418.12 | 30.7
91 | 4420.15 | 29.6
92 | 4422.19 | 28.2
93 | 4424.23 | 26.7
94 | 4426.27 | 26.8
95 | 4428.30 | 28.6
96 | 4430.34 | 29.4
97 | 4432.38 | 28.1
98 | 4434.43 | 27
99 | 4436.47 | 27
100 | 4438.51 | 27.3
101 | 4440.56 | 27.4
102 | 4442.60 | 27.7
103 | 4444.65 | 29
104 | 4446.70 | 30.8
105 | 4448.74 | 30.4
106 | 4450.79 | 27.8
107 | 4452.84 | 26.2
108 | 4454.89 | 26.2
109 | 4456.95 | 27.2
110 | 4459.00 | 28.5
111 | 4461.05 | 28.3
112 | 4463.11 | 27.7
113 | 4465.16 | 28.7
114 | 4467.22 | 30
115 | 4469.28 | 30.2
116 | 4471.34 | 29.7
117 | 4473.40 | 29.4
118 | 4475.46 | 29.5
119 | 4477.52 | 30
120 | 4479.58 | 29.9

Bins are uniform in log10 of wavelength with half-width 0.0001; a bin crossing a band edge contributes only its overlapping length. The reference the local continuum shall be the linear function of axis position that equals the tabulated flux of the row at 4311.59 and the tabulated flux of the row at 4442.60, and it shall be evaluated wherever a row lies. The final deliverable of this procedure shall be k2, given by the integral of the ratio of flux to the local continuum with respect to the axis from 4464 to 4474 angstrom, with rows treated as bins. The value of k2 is 10.0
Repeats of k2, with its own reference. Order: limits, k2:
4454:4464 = 9.6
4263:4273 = 13.3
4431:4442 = 11.1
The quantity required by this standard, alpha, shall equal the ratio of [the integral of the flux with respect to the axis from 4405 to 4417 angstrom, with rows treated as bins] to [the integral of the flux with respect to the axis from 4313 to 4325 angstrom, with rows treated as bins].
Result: 1.17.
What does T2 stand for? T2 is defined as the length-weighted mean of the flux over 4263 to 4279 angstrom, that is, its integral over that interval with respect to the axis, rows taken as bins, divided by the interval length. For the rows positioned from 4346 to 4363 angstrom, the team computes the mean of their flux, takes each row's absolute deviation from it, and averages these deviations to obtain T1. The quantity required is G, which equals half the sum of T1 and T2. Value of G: 11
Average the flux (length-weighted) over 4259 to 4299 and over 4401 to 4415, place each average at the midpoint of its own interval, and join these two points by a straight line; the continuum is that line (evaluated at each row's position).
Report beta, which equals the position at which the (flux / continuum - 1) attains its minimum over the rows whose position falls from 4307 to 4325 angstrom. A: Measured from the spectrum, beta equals 4309.60 angstrom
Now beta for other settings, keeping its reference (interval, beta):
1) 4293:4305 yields 4301.67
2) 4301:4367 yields 4309.60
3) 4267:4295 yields 4291.78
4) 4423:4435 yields 4434.43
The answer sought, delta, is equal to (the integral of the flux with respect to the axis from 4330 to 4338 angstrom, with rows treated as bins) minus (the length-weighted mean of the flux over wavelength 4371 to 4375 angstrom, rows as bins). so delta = 172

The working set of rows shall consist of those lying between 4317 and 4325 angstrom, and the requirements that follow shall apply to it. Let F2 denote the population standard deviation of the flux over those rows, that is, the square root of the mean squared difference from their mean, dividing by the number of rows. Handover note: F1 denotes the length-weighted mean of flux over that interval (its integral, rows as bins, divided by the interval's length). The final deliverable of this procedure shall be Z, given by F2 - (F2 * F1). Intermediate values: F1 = 24.2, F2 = 0.3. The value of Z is -7.8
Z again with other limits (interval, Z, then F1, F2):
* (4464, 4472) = -16.5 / 29.6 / 0.6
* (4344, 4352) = -20.3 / 26.6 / 0.8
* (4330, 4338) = -53.1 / 24.8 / 2.2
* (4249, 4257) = -17.6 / 20.8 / 0.9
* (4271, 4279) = -14.8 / 21.7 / 0.7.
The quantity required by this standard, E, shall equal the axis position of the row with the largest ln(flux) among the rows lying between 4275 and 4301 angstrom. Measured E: 4279.94 angstrom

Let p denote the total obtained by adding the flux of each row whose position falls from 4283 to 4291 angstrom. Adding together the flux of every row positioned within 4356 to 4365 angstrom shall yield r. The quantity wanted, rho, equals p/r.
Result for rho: 0.82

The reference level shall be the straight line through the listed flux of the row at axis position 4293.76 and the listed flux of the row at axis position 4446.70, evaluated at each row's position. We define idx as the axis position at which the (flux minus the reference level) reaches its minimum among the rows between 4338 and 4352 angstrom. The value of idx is 4339.48 angstrom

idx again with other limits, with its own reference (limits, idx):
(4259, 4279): 4268.13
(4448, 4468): 4454.89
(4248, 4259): 4254.39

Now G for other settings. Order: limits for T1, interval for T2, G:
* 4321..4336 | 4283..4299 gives 11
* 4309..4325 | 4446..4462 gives 15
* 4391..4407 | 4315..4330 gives 12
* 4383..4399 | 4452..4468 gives 15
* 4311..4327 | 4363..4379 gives 14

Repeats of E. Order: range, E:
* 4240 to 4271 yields 4246.56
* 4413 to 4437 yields 4418.12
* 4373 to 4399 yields 4393.77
